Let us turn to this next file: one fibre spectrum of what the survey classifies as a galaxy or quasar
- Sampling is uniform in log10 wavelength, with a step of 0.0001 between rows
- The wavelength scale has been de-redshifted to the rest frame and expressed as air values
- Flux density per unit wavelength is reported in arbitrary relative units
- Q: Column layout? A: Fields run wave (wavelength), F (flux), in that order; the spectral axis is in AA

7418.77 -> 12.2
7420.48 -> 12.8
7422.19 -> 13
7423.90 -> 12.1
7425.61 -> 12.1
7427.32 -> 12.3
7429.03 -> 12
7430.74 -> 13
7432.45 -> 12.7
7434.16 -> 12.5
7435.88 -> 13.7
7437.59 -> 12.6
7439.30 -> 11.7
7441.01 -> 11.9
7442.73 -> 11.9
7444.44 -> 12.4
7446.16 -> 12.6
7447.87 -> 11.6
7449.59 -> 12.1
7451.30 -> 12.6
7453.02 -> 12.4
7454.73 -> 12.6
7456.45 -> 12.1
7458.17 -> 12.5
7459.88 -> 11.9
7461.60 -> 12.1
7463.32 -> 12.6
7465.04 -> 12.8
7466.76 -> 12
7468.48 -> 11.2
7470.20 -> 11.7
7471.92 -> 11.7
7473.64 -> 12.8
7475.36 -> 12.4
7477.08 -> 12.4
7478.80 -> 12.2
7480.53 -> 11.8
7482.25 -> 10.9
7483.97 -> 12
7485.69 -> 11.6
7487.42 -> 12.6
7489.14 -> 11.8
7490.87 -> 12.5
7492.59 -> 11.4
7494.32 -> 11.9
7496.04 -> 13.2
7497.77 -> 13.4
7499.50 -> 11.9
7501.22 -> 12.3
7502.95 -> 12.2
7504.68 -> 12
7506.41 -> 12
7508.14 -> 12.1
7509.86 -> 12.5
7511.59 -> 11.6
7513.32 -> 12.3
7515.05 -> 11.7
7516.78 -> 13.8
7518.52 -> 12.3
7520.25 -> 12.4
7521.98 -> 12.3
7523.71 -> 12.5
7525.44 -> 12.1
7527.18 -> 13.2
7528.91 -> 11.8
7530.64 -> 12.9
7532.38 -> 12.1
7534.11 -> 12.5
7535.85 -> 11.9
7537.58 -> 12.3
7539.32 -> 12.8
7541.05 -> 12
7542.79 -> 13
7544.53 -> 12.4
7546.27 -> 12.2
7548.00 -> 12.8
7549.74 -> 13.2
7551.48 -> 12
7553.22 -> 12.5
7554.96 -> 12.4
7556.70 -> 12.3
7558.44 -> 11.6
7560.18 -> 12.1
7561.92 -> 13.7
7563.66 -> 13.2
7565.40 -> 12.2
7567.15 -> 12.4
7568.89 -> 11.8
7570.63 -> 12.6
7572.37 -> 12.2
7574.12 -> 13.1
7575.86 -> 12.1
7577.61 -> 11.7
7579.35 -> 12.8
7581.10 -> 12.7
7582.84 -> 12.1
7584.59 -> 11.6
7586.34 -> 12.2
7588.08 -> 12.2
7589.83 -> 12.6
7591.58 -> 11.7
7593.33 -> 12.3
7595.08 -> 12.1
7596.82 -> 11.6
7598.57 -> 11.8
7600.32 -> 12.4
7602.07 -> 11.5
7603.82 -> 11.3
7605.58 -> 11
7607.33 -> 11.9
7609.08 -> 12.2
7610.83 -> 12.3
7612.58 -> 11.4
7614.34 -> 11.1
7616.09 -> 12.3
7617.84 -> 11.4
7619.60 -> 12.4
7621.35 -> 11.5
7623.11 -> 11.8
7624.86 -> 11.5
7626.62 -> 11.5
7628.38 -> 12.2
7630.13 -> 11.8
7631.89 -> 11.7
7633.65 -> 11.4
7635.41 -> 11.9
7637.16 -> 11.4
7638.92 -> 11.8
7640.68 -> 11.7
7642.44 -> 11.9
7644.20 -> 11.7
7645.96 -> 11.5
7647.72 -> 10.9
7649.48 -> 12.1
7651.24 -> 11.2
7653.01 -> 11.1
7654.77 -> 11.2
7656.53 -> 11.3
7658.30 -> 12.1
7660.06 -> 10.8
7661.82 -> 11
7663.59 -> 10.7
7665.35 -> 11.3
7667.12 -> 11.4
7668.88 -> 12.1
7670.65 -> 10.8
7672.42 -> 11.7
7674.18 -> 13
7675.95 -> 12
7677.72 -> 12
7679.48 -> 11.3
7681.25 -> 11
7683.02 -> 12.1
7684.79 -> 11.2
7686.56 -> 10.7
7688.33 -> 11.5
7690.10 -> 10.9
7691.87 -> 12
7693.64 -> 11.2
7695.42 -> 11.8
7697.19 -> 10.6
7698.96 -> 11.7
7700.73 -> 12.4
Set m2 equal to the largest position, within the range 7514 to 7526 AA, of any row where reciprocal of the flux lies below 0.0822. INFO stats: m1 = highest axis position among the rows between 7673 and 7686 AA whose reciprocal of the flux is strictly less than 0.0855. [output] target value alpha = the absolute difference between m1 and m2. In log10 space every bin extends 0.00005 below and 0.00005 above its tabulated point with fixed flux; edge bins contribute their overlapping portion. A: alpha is 159.3 AA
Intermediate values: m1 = 7683.02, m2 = 7523.71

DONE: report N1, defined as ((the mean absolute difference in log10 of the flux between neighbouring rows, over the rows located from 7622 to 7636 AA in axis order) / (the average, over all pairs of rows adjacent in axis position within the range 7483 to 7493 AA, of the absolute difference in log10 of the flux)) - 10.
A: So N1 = -9.6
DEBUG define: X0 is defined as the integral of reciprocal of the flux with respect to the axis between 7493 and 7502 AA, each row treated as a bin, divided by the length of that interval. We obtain 0.0803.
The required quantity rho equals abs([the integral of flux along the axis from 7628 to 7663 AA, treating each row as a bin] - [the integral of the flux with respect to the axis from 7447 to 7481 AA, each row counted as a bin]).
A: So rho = 11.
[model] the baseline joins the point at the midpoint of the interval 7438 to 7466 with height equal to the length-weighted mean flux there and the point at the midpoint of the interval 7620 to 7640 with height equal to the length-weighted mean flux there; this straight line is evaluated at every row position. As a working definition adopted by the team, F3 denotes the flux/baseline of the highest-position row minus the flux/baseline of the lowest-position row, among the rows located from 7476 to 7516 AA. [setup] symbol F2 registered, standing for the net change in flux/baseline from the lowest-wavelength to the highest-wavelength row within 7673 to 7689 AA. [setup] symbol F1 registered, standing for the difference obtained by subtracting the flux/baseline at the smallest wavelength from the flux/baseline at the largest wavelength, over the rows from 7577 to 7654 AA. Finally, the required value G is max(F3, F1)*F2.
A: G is 0.0040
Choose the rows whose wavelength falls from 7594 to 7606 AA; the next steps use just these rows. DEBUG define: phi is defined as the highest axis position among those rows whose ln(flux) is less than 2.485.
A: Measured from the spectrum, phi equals 7605.58 AA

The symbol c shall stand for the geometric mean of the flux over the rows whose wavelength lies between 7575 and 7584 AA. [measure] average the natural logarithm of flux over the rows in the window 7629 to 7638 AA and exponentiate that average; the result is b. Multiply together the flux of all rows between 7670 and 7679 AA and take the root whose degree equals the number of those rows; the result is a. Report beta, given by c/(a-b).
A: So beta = 51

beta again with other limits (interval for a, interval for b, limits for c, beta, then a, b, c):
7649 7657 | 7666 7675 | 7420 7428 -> -31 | 11.4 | 11.8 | 12.5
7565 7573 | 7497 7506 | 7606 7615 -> -106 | 12.2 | 12.3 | 11.8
